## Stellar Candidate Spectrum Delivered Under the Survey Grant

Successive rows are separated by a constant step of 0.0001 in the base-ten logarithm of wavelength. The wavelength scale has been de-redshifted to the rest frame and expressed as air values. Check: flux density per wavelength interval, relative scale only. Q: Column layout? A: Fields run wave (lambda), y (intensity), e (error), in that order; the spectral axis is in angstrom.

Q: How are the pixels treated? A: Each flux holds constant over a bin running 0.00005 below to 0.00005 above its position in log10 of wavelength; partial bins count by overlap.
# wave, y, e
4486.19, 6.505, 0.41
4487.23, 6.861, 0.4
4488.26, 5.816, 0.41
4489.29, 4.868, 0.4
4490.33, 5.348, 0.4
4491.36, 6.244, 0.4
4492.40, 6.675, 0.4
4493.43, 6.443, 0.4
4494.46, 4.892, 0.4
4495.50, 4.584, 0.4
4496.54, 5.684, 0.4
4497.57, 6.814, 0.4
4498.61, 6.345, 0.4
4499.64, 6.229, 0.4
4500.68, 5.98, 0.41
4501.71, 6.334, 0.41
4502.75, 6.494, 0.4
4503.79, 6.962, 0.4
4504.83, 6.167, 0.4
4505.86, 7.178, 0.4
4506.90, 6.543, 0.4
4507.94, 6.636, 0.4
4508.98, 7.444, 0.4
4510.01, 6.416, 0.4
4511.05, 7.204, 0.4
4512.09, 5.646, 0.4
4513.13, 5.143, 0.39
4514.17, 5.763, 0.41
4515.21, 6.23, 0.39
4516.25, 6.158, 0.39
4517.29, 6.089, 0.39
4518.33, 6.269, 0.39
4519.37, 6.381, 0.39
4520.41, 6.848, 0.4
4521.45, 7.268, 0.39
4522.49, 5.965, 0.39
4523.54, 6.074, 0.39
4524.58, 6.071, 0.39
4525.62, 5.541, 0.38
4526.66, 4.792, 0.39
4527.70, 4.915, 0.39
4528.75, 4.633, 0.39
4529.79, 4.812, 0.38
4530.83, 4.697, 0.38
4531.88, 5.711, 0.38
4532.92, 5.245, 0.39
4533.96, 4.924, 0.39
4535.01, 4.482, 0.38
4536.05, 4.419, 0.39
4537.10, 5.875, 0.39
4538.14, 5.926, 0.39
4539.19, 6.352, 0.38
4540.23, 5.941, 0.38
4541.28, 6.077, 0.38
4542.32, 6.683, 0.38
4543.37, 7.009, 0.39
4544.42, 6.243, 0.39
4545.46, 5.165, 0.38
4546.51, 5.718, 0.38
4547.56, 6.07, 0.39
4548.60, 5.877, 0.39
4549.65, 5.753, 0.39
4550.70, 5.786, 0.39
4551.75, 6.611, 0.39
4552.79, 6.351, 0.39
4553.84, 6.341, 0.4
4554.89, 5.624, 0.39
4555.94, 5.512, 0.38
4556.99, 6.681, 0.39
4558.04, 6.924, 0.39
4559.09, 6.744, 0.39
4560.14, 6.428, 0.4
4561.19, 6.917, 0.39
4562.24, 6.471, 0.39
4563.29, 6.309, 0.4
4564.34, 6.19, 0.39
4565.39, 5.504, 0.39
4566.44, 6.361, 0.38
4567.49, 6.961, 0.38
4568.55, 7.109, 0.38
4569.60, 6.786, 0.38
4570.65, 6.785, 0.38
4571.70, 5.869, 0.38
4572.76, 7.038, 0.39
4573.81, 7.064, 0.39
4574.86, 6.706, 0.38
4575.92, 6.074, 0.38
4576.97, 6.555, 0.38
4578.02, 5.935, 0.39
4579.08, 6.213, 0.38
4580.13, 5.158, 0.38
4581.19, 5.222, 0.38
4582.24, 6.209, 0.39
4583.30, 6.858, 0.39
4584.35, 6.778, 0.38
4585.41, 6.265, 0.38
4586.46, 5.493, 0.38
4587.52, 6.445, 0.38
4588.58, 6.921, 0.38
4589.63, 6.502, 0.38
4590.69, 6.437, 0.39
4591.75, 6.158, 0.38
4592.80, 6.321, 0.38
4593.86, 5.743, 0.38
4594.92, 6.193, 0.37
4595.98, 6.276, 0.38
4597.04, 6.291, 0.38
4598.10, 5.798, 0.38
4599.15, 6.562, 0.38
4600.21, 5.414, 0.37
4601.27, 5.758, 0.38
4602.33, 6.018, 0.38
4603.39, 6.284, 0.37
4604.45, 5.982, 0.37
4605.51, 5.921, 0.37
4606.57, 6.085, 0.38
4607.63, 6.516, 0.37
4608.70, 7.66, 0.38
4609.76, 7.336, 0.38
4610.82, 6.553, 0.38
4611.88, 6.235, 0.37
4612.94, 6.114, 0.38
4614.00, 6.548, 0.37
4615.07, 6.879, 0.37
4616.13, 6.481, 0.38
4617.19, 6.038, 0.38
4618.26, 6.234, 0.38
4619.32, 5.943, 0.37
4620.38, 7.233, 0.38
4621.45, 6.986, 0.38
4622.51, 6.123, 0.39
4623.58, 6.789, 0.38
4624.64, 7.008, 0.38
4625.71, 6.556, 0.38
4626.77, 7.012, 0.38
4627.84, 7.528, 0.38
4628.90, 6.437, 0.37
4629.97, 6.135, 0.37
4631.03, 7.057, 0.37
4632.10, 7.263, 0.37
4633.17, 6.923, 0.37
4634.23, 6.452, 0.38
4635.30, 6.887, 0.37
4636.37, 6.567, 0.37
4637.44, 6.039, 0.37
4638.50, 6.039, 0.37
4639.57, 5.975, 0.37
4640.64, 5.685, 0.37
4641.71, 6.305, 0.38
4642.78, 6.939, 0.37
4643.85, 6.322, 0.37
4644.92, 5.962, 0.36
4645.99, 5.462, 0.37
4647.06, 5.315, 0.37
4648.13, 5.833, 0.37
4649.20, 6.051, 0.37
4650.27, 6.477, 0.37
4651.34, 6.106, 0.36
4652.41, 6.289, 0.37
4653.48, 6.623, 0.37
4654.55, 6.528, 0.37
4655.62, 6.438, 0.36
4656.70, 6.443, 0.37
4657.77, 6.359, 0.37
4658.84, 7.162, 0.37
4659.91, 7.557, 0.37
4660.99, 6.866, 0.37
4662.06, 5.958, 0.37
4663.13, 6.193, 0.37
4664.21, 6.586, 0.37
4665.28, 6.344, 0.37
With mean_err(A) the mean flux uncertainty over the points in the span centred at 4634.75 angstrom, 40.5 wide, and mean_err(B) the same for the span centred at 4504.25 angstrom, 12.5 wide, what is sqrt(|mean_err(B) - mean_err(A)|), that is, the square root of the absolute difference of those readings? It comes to 0.169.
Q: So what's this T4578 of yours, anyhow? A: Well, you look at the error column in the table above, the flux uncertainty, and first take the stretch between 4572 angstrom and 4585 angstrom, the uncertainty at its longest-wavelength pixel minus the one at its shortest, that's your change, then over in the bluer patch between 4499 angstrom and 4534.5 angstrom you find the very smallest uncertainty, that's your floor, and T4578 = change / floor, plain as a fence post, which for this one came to -0.026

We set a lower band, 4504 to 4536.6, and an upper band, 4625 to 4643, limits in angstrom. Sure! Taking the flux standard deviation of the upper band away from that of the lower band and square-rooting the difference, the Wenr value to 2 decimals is 0.61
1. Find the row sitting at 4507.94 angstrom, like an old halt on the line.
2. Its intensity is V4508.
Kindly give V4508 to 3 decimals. 6.636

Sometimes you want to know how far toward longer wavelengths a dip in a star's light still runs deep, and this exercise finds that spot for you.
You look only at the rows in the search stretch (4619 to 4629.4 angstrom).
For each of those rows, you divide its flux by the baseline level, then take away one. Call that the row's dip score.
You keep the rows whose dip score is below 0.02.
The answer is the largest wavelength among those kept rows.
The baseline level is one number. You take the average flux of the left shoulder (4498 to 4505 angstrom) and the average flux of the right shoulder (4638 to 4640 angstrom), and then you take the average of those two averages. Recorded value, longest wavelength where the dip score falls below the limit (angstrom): 4622.51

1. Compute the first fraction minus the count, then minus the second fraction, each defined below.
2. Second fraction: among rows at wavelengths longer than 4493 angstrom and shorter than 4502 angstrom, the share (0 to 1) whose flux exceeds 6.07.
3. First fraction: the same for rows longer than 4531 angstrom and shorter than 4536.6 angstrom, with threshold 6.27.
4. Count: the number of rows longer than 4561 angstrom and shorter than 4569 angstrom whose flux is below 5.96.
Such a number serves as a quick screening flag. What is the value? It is -1.56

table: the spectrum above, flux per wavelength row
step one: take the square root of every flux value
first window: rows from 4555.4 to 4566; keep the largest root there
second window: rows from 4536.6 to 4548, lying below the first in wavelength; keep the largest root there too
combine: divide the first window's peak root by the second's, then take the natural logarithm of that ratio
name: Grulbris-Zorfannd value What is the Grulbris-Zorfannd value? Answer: -0.01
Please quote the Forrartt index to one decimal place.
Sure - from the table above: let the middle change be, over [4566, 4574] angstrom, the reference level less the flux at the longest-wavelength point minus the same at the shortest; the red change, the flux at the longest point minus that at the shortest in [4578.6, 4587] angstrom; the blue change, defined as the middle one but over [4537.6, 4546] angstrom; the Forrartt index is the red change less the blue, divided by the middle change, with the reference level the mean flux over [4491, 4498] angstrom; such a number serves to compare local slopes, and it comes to 2.1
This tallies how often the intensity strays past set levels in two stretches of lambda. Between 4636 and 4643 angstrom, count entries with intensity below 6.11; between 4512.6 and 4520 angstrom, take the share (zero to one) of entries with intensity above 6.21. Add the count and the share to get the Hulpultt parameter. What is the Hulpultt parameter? 4.4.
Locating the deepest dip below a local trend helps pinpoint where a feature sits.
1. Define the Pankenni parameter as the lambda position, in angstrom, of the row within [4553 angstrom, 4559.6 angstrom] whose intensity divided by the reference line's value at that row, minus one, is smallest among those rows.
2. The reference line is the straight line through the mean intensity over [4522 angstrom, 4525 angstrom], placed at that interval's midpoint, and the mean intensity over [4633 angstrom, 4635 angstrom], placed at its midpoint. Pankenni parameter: 4555.94 angstrom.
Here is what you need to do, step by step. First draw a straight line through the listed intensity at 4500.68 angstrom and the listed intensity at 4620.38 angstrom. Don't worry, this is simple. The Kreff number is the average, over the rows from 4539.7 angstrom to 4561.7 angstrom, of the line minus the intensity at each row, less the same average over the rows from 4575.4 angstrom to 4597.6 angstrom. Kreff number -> -0.39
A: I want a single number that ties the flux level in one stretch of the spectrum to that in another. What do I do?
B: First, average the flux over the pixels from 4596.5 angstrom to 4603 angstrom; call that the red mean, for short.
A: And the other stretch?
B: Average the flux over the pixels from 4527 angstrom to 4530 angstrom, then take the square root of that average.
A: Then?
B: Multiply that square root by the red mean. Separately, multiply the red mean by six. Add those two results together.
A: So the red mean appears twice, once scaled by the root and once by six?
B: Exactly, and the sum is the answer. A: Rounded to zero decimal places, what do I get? 49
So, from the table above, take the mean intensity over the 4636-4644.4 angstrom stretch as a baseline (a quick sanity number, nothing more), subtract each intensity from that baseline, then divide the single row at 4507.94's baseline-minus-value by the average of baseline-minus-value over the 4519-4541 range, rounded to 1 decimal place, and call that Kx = -0.6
